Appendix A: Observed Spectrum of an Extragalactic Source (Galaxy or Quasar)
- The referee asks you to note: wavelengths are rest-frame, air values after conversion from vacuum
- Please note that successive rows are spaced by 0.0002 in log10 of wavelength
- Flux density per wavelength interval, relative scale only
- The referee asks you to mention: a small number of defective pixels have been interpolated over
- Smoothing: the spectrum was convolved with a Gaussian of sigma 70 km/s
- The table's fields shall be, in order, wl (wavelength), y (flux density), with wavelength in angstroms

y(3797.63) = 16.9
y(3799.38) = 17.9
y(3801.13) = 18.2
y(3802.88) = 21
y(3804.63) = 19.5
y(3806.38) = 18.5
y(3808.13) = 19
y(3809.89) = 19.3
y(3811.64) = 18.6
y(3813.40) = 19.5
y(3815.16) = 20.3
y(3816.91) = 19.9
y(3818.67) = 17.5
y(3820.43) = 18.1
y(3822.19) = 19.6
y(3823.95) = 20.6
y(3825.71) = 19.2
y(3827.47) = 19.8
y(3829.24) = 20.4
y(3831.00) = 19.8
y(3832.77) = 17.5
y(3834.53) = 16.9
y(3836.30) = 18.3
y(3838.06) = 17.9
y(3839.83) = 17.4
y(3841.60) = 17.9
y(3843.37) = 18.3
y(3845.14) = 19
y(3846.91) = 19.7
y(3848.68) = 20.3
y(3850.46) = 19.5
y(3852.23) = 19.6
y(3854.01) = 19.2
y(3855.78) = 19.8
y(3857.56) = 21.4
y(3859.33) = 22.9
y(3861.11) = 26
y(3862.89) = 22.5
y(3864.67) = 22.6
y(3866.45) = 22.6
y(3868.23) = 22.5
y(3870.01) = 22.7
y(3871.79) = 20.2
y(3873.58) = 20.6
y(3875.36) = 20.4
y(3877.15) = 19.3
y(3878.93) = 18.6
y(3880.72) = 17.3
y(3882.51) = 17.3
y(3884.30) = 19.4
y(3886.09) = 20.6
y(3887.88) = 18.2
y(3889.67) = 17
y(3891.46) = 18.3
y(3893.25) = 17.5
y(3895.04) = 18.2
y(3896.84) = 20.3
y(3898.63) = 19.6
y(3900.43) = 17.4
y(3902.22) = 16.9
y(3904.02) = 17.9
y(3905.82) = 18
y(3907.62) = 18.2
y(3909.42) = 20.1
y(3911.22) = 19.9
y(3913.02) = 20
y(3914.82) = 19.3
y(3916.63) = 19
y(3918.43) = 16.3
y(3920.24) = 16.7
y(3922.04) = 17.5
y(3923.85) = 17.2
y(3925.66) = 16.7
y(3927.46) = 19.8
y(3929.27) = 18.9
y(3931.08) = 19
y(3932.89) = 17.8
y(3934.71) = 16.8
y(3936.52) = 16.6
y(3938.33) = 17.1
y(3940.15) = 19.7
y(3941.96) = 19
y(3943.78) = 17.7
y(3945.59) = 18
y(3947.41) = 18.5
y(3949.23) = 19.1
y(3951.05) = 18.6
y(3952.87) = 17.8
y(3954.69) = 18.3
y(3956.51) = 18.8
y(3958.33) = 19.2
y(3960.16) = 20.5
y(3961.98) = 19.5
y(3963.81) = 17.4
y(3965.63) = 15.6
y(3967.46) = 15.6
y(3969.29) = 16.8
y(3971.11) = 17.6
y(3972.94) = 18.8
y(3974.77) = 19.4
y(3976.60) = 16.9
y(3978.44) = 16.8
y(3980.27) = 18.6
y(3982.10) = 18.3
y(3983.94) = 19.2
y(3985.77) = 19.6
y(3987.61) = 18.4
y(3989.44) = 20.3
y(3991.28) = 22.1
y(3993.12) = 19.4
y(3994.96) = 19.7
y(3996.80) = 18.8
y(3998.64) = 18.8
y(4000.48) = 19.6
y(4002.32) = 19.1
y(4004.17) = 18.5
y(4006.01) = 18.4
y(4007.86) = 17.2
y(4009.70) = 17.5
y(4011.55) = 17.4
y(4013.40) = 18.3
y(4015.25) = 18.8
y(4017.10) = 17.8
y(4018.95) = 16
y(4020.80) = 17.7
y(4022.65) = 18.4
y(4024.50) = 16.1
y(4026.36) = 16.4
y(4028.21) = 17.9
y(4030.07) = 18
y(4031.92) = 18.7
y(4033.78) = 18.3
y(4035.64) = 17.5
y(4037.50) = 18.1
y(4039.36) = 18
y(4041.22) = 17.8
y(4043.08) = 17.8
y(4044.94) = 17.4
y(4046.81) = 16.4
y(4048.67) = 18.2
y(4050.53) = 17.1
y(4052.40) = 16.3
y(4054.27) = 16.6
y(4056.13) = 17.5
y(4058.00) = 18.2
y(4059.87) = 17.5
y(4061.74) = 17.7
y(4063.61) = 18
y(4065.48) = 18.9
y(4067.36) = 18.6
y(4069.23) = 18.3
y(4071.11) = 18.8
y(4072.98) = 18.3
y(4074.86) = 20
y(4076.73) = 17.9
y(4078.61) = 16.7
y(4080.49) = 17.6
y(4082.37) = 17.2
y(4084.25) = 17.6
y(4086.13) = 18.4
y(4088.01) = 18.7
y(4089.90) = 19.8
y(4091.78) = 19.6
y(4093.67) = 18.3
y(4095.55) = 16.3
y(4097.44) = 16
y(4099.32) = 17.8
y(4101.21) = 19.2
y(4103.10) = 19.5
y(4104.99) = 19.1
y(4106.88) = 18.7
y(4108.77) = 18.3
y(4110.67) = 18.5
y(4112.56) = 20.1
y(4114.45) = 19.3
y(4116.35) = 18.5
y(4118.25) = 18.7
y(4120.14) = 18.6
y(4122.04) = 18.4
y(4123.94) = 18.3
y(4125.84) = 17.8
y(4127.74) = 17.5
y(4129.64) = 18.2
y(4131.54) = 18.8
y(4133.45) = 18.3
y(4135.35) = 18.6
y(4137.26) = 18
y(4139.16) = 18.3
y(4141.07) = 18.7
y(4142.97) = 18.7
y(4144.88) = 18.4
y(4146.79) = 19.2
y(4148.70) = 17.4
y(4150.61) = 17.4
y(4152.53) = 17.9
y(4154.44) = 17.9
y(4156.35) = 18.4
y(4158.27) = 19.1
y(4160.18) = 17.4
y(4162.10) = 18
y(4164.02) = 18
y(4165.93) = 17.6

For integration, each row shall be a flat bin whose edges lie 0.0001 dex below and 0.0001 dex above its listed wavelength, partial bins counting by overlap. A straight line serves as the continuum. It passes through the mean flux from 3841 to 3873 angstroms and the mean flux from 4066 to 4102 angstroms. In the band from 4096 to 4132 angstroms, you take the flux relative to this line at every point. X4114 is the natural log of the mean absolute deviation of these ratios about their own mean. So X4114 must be -3.4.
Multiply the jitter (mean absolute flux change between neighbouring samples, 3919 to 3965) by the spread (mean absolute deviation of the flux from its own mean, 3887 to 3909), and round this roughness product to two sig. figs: 0.61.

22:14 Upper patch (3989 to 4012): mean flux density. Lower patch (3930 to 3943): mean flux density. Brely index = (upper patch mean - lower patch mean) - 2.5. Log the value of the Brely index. -1.5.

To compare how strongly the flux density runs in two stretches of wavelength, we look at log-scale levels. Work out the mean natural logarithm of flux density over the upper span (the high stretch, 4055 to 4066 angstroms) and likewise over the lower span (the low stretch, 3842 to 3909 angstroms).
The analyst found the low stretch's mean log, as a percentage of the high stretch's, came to 103.1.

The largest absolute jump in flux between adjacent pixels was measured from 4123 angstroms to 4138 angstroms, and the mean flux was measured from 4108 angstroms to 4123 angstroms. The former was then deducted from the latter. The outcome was 18.1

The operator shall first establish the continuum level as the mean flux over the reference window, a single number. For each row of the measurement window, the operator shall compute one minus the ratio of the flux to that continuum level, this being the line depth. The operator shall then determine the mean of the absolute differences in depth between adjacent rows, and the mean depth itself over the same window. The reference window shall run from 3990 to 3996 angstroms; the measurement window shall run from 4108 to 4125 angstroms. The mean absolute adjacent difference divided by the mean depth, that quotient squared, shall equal 0.1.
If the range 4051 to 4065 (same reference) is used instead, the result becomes 0.0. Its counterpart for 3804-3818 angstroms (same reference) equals 0.4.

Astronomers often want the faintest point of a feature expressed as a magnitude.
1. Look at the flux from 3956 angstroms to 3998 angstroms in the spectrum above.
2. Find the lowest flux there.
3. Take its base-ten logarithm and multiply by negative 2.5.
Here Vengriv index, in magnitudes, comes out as -2.98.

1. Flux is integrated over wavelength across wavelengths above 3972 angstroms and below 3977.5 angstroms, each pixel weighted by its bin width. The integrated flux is 101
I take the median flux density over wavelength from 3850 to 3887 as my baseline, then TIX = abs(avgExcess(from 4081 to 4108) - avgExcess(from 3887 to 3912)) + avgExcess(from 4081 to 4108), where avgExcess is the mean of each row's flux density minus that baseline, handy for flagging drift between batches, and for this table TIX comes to -2.01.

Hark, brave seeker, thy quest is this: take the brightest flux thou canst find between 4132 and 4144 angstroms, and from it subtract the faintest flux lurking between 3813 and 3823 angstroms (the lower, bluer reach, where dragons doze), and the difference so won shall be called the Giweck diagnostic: 1.2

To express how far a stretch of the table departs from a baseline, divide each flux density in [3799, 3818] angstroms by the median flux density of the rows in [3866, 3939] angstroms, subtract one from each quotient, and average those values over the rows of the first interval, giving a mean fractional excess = 0.05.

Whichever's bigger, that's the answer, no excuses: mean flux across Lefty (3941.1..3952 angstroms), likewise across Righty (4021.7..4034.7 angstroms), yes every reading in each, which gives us 18.5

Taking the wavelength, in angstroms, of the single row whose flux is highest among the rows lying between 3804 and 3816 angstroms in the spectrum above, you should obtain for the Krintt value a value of 3815.16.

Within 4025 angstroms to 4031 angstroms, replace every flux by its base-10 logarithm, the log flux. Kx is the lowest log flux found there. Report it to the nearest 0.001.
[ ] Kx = 1.215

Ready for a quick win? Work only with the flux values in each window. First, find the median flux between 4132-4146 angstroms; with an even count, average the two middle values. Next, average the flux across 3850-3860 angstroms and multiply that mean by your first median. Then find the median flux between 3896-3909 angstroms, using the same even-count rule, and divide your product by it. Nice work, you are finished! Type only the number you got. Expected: 20.9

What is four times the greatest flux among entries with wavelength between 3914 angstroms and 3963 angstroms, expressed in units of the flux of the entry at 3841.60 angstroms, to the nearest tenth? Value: 4.6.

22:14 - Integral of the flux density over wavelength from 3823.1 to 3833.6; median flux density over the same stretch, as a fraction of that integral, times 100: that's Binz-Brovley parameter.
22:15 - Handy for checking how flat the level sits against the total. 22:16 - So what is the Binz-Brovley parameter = 9.6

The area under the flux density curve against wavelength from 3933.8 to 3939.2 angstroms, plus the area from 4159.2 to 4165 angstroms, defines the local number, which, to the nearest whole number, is 194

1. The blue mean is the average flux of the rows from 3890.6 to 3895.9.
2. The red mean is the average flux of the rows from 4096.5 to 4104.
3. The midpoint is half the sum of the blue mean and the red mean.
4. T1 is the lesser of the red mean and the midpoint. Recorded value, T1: 18.1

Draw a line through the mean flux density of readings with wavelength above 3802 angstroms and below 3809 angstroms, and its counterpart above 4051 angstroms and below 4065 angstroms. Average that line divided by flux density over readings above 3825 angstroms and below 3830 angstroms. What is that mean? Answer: 0.98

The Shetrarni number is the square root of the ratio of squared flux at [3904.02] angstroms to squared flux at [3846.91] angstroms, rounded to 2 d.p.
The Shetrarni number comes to 0.91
